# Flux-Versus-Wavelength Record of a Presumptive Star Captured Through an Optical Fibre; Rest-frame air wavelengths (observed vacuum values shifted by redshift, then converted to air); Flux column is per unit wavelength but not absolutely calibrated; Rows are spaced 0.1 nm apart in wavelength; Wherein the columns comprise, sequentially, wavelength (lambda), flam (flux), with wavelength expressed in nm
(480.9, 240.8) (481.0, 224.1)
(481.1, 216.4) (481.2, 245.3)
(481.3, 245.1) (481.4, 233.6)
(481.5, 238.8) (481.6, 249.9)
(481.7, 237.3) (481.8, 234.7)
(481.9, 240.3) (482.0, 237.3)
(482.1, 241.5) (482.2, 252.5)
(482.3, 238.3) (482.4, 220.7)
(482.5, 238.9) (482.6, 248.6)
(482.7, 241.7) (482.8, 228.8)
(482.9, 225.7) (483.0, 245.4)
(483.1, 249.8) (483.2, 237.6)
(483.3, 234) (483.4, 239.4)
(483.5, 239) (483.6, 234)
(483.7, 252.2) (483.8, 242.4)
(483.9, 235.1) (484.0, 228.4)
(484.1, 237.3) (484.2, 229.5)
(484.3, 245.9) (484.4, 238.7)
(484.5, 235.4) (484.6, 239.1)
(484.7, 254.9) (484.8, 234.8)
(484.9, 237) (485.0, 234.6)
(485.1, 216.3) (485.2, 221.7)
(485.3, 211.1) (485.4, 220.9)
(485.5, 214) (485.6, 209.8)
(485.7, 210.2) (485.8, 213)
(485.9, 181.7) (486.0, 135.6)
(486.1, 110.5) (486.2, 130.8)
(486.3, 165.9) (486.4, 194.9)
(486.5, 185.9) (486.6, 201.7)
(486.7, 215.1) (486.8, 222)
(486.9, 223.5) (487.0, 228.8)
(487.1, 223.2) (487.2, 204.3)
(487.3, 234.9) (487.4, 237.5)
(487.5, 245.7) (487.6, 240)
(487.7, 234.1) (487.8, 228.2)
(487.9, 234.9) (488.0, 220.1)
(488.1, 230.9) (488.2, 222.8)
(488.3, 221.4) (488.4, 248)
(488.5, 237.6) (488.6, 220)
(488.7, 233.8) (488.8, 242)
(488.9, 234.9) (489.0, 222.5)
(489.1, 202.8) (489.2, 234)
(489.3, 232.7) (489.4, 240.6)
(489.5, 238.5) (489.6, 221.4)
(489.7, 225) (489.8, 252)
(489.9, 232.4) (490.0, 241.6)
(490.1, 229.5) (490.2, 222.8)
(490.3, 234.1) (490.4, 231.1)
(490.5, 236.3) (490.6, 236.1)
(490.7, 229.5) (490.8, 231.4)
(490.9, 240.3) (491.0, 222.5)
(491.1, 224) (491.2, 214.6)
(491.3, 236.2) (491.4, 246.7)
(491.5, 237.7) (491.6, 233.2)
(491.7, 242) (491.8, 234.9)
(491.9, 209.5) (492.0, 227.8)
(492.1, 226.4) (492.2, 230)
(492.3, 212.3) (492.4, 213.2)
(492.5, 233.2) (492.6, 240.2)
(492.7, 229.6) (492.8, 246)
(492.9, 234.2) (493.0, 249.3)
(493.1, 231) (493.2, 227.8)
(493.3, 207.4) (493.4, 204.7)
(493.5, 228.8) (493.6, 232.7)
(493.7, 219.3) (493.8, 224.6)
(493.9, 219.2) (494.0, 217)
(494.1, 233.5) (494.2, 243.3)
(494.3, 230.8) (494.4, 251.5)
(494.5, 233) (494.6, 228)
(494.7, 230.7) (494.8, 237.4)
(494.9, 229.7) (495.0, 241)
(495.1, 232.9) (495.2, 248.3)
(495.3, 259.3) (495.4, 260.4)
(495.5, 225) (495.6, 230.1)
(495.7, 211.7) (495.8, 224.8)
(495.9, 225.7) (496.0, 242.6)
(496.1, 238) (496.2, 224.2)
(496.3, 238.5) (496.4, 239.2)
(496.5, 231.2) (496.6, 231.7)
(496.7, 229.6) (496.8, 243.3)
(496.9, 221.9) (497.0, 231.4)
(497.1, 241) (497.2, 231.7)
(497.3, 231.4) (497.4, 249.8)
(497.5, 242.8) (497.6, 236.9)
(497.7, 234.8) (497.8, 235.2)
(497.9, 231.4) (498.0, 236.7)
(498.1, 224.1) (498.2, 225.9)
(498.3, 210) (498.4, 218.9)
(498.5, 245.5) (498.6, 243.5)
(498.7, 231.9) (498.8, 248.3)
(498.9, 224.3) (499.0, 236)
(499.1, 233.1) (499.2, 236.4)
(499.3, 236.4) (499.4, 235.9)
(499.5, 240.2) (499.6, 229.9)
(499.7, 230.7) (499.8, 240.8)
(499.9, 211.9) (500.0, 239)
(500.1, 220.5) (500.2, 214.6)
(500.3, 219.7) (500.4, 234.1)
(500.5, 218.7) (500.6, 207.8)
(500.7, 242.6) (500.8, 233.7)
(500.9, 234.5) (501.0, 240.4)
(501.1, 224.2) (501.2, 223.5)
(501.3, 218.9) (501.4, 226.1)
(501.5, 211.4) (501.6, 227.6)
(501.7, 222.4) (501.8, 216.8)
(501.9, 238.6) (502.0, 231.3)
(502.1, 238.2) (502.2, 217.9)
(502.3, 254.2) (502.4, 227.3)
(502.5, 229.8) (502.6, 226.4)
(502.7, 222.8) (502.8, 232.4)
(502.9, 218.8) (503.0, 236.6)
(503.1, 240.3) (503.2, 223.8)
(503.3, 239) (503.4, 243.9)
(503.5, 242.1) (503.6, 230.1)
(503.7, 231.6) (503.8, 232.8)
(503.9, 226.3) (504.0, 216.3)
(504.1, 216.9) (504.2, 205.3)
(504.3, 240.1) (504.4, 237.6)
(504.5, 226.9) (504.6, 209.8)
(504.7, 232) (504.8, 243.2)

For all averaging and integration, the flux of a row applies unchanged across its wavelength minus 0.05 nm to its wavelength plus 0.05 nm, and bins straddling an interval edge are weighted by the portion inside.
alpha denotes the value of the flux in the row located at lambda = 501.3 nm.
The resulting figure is 218.9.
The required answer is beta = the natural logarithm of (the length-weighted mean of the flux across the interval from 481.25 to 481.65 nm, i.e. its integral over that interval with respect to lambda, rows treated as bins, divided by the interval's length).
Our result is 5.49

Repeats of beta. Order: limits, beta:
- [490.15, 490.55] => 5.44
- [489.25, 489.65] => 5.45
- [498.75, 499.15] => 5.46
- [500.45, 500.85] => 5.42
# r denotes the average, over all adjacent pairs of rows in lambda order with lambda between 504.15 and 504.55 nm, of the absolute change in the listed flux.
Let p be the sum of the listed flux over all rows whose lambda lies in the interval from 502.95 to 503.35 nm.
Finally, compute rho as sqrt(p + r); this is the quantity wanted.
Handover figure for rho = 30.9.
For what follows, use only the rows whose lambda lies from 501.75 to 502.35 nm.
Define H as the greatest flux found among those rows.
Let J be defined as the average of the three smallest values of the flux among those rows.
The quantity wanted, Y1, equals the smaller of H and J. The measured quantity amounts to 222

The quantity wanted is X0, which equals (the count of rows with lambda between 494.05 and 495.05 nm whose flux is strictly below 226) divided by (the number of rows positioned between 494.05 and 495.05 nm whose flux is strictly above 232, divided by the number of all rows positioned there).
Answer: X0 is 0.0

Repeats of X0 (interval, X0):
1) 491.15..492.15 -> 3.3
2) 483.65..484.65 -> 0.0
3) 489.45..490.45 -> 6.0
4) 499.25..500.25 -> 6.0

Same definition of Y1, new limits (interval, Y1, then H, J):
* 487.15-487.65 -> 226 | 245.7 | 226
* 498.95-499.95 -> 224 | 240.8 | 224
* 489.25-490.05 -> 226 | 252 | 226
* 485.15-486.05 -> 176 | 221.7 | 176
